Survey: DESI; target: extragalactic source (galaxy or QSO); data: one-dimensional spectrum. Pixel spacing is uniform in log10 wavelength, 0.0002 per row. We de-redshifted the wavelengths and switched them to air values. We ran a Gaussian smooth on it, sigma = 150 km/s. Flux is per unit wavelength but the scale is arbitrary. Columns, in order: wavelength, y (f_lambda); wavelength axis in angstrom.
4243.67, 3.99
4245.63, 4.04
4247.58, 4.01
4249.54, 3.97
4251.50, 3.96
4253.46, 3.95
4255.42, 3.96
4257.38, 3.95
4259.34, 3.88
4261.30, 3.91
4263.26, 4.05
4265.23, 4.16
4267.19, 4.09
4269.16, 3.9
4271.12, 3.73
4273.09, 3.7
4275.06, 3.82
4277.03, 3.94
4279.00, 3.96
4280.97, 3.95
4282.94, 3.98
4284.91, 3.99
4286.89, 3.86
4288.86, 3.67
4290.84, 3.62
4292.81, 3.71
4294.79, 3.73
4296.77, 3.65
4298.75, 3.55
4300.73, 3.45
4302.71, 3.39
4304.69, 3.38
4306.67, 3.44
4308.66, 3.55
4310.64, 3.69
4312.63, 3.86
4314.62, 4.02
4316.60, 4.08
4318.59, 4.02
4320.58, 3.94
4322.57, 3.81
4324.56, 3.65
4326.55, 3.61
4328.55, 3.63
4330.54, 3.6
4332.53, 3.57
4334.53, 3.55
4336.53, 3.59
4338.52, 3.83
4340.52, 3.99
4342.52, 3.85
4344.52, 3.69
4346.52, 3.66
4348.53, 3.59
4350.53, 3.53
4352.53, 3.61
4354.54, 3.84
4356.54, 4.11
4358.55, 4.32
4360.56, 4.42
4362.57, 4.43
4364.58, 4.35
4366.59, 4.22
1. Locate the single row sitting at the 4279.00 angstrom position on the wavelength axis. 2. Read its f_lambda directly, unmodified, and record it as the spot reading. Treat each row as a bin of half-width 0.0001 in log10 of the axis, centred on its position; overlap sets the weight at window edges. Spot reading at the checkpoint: 3.96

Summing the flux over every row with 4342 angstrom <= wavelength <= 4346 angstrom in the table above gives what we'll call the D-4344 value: 7.5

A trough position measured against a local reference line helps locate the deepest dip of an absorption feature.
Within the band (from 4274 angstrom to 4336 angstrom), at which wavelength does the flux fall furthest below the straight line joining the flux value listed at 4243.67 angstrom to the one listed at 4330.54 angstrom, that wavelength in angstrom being 4304.69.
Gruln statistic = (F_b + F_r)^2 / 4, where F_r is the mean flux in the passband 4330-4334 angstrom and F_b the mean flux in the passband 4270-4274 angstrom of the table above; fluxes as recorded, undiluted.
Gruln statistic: 13.3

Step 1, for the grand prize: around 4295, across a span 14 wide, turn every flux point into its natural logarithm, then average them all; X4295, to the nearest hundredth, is 1.29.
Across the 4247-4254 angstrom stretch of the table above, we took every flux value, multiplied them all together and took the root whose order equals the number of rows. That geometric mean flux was 3.97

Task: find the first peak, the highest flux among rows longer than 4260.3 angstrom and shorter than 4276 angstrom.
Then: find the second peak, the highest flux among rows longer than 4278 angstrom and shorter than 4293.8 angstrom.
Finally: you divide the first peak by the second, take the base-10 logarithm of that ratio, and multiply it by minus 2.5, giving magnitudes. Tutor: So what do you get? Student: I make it -0.05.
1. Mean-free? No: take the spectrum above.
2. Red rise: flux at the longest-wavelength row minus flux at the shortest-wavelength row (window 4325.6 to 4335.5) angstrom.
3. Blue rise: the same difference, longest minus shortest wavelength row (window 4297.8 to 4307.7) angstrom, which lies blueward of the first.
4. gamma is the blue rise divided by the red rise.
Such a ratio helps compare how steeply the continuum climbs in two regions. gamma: 1.8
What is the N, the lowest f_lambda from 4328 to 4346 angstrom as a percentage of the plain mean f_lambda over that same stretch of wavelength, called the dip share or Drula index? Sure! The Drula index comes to 95.9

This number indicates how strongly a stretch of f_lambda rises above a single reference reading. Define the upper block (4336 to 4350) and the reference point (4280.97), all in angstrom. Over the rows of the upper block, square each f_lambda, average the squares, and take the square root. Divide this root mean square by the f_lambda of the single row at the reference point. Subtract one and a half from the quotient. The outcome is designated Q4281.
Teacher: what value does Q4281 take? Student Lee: -0.552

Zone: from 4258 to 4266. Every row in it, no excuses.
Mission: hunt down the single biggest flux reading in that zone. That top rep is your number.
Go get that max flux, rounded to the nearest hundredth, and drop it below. 4.16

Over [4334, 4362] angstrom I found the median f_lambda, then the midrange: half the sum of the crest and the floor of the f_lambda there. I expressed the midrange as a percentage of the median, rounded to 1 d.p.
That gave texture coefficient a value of 105.7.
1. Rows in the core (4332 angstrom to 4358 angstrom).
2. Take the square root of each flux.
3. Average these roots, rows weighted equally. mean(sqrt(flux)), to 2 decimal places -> 1.93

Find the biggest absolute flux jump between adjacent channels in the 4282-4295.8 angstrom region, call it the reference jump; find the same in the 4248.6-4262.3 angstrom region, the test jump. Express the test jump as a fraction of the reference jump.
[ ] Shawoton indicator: 0.37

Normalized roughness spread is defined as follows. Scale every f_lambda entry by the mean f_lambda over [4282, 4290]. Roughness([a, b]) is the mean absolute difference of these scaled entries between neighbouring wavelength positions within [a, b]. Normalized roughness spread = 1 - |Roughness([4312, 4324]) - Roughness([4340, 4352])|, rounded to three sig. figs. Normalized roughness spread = 0.998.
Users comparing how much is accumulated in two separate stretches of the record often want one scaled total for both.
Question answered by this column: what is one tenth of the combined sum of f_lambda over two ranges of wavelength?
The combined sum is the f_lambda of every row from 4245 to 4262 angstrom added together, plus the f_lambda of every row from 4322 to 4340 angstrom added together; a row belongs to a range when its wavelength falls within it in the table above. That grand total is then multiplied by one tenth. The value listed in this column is 6.85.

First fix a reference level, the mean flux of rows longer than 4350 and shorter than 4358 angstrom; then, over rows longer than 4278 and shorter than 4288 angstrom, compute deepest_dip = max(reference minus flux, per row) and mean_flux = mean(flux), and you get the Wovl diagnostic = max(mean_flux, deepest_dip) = 3.95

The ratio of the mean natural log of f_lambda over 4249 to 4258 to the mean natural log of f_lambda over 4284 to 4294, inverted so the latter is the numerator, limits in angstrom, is 0.964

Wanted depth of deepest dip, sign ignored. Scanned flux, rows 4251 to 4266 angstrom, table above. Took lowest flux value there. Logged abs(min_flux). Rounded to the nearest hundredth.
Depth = 3.88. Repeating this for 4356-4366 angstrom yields 4.11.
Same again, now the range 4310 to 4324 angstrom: 3.69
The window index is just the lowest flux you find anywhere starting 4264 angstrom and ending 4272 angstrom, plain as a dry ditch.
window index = 3.73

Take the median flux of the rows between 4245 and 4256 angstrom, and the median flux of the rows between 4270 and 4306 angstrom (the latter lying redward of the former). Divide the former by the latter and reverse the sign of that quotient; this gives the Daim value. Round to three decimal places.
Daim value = -1.066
